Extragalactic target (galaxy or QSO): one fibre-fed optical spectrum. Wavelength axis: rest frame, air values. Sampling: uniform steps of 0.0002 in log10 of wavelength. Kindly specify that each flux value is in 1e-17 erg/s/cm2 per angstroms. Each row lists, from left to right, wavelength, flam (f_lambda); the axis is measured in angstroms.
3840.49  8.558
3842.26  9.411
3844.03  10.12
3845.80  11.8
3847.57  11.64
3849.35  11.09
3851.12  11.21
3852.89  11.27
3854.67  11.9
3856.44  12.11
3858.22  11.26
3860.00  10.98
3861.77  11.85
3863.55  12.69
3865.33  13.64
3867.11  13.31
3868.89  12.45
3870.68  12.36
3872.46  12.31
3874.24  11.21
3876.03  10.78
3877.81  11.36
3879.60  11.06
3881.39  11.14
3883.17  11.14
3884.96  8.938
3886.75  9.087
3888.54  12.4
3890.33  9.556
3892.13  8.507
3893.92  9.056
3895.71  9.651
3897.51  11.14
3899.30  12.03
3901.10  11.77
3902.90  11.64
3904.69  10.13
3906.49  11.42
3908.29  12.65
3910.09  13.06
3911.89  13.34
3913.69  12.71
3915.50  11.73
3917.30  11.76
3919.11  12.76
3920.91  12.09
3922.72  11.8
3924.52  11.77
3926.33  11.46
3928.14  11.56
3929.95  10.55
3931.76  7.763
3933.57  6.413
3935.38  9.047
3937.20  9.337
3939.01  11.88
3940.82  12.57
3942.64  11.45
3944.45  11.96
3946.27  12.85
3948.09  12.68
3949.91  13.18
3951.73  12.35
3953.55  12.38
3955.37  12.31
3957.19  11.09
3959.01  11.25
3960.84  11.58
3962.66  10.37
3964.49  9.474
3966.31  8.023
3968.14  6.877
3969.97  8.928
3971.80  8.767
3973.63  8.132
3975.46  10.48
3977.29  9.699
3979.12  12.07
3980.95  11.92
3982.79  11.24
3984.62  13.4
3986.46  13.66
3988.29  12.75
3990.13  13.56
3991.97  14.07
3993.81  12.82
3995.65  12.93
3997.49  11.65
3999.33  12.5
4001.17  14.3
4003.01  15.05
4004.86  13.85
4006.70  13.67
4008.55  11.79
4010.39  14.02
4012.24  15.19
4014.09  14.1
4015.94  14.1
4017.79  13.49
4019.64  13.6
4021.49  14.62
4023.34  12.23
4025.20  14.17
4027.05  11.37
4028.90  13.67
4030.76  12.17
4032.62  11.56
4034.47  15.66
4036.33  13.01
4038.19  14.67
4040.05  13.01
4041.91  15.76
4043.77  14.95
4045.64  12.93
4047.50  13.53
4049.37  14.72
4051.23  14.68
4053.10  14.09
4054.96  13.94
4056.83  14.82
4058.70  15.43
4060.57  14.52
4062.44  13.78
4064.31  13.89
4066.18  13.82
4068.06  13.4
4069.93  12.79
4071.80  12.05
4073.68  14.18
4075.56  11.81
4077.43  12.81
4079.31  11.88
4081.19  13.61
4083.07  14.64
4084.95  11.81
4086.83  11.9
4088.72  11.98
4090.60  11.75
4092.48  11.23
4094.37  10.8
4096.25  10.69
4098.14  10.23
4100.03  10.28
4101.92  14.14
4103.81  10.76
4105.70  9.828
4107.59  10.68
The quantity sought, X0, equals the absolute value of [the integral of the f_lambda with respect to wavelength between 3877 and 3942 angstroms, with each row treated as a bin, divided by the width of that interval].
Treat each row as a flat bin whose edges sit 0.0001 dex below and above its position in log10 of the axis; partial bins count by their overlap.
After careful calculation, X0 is 11.0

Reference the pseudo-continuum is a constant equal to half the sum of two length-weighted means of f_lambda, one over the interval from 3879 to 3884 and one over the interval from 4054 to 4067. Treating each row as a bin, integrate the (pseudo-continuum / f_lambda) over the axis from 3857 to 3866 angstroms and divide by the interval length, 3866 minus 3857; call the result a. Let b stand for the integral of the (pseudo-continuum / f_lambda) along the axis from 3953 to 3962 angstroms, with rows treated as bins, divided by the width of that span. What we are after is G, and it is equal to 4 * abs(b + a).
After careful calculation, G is 8.6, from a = 1.06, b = 1.09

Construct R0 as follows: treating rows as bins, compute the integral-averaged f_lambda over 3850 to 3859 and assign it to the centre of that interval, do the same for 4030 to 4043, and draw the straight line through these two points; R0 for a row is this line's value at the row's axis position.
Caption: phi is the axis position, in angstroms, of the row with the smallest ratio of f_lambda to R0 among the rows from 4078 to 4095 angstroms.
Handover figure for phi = 4094.37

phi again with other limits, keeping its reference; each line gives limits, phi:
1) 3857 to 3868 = 3860.00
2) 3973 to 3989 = 3973.63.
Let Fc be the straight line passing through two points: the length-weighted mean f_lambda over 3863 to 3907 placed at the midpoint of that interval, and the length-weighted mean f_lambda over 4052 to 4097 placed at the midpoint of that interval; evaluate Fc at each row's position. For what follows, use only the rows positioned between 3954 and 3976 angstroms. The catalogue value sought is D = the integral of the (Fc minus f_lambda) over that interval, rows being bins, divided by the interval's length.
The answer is 2.1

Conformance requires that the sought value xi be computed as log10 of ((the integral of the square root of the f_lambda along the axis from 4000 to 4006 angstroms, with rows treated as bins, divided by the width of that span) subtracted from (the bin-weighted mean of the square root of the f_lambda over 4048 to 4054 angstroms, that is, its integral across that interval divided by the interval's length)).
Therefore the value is -1.9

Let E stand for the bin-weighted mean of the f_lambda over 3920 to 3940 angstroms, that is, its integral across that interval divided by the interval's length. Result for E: 10.3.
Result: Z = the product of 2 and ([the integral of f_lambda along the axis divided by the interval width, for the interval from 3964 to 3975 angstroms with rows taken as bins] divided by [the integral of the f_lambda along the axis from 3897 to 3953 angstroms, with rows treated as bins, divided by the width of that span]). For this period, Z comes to 1.5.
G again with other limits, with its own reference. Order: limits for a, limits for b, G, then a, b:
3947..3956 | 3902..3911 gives 8.4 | 1.01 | 1.09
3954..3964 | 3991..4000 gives 8.5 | 1.13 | 1.00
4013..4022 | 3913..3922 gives 7.8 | 0.91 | 1.04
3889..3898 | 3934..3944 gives 10.2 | 1.33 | 1.23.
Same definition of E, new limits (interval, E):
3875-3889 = 10.7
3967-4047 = 12.8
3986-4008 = 13.4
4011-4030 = 13.6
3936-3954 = 12.0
